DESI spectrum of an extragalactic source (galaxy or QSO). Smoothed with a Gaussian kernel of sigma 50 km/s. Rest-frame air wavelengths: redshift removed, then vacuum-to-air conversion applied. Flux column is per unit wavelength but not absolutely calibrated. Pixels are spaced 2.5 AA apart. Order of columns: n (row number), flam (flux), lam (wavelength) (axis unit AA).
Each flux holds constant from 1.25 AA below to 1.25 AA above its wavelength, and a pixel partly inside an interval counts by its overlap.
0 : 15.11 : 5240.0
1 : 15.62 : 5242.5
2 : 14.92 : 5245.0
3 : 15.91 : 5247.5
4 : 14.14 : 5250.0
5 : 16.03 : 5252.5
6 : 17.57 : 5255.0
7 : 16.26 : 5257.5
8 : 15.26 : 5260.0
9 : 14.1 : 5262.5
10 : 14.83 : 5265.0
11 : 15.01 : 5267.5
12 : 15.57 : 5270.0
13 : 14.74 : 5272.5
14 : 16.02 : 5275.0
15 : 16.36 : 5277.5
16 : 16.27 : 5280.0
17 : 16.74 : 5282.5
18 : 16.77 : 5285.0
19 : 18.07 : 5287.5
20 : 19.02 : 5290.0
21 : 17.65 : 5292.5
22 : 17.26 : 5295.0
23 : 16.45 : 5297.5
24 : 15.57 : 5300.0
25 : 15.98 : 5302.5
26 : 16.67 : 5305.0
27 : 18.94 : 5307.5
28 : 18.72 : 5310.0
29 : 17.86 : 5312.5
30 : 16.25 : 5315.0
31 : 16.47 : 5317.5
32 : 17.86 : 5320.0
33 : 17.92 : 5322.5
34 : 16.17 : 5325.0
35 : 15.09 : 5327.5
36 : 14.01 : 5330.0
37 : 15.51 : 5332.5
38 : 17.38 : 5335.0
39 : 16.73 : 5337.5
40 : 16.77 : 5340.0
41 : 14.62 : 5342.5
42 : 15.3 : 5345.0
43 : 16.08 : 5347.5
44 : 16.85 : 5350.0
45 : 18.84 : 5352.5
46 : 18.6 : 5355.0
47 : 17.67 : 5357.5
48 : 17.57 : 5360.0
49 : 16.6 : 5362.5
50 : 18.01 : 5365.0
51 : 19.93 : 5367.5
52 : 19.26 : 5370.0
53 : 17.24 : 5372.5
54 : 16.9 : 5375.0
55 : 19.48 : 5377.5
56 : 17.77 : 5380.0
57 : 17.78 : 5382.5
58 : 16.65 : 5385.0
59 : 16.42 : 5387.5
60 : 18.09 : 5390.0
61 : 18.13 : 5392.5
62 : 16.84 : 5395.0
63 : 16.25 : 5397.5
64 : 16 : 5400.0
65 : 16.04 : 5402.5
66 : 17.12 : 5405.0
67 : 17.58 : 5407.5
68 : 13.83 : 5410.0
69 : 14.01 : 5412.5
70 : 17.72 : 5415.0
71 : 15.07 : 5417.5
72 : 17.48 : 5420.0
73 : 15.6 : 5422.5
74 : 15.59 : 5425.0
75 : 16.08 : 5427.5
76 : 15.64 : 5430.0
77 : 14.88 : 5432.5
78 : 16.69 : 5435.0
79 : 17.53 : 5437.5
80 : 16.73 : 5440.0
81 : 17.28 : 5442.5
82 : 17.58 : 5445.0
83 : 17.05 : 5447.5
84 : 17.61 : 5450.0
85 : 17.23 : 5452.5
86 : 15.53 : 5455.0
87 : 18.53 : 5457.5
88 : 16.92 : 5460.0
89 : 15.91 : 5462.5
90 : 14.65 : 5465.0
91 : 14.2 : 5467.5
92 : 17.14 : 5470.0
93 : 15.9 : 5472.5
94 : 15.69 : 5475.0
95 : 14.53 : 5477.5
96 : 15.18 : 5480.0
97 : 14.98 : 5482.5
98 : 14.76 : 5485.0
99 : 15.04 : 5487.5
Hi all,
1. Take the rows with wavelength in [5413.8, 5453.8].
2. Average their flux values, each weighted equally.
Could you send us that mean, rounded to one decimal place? 16.6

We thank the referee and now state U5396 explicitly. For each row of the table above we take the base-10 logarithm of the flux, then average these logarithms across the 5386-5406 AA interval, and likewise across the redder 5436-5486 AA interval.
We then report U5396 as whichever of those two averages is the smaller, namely 1.21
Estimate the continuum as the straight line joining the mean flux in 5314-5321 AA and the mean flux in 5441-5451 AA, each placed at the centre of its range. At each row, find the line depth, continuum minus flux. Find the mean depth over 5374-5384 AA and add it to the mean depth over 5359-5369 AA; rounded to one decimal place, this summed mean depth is -1.9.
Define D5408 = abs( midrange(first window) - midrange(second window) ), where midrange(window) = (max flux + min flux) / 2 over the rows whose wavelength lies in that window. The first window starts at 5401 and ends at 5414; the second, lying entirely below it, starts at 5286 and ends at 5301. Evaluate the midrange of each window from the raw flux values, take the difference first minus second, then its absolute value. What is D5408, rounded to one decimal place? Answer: 1.6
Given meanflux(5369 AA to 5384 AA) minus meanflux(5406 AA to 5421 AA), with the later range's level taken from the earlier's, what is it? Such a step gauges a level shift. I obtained 2.1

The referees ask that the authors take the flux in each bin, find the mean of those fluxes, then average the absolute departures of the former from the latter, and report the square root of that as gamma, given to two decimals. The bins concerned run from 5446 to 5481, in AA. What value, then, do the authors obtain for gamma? 1.04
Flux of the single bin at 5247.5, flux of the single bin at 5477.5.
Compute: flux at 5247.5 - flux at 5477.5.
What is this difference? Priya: 1.38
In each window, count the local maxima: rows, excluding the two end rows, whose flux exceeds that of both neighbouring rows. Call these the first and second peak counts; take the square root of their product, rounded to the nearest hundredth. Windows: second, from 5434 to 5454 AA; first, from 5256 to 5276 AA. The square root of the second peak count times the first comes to 1.73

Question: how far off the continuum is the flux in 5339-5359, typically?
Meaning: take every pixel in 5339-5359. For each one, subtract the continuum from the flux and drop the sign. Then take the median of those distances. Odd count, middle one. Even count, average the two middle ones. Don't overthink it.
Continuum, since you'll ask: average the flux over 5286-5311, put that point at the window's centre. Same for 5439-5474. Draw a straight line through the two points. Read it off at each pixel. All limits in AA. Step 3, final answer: 1.28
